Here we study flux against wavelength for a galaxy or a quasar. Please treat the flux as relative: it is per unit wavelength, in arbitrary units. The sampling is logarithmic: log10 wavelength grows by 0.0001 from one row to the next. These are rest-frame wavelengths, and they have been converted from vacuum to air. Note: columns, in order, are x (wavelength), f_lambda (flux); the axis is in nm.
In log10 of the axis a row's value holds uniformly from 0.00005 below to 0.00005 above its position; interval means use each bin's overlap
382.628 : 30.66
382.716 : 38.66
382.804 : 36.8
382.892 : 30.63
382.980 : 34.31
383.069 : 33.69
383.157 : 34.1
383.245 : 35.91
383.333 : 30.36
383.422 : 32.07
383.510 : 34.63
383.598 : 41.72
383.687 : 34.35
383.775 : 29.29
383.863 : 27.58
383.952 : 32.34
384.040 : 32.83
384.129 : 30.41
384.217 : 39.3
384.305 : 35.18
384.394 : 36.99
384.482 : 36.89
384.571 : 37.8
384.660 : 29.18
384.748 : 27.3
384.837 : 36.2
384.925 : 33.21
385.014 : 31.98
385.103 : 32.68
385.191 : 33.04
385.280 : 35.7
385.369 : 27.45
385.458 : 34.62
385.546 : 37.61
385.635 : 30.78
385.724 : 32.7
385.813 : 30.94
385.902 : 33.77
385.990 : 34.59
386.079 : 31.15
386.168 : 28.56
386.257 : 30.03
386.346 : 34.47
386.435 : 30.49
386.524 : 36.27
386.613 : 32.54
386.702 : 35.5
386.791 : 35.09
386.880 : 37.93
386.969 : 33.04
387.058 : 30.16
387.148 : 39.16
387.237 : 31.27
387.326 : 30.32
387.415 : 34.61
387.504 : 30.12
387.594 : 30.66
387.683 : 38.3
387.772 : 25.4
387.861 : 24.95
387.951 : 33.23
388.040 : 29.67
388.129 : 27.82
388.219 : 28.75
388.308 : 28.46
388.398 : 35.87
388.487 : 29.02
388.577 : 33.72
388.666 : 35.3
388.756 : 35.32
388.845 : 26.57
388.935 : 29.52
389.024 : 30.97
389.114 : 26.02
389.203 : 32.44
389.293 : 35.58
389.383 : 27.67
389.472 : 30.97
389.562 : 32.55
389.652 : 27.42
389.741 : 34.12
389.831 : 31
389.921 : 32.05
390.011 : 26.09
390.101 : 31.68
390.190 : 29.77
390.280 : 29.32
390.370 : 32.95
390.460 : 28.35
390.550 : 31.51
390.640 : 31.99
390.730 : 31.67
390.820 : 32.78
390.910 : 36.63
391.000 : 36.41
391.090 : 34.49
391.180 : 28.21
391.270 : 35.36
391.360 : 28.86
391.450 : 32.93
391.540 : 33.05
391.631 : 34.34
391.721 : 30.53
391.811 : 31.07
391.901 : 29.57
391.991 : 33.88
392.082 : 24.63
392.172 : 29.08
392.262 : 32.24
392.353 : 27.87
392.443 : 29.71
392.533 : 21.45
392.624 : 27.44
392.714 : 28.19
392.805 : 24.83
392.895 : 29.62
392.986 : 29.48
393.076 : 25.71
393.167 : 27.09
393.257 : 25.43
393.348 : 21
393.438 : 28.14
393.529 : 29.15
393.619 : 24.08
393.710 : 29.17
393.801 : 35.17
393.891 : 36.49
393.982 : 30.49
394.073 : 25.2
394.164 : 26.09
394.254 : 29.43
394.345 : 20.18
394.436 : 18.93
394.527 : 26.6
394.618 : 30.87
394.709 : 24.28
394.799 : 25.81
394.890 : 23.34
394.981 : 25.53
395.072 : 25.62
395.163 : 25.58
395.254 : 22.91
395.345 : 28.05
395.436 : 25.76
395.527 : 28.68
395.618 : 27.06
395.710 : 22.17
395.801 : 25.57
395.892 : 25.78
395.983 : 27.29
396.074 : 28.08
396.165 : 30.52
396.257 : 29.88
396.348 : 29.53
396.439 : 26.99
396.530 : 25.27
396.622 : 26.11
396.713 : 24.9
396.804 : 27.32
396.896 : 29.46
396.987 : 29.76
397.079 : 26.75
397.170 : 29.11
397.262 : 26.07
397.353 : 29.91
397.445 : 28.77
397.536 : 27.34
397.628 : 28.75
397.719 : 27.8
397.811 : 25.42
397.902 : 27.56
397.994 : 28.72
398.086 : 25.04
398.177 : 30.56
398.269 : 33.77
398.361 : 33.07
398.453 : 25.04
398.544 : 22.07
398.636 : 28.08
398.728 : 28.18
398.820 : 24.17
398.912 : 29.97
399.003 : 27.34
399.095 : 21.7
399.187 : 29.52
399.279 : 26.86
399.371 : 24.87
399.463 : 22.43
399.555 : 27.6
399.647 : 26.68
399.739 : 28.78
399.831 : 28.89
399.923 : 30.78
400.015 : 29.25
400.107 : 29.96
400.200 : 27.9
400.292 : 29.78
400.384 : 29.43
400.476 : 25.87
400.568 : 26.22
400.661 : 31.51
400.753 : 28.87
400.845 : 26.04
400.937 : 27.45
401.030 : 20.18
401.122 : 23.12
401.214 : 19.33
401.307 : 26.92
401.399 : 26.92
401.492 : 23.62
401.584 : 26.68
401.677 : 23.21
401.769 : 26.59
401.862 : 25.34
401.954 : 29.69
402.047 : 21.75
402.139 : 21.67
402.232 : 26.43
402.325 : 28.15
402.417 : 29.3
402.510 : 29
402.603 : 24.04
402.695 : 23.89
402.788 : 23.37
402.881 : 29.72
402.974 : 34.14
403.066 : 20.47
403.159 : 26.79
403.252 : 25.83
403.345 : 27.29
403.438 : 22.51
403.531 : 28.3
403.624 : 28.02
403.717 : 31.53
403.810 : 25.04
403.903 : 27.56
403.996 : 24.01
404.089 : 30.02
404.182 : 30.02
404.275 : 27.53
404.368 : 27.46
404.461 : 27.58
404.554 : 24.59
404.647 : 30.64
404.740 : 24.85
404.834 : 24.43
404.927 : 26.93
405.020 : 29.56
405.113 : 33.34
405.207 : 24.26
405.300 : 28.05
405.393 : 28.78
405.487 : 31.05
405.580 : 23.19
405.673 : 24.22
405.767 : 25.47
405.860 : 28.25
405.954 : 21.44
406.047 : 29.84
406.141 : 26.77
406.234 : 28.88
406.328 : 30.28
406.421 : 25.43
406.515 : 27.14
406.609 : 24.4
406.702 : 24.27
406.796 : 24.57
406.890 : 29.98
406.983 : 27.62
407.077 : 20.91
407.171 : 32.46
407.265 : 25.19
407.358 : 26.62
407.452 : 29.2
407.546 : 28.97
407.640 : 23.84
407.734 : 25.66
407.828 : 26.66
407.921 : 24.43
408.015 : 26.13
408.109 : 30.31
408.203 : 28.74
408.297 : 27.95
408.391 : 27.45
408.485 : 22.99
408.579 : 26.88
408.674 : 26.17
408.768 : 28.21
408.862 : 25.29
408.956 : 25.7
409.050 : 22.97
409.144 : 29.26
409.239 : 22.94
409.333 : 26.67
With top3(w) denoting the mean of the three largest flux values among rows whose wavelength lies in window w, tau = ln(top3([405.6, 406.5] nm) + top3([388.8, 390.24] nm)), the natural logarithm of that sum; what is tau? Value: 4.15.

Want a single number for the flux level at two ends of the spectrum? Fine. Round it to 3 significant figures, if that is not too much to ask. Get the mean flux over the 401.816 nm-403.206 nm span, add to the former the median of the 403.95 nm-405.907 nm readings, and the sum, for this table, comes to 53.8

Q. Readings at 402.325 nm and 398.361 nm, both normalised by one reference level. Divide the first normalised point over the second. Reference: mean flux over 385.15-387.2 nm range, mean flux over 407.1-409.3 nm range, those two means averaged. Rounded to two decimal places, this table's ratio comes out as 0.85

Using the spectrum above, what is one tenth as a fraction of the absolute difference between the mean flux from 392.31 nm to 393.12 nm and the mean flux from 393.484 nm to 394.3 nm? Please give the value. 0.043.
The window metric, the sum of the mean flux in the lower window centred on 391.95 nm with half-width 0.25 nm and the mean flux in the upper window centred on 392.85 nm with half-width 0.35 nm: 57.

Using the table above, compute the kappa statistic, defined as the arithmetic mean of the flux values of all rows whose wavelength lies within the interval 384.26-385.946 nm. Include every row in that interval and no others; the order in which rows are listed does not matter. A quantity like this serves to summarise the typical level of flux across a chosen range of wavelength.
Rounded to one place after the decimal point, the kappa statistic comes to 33.4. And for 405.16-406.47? 26.9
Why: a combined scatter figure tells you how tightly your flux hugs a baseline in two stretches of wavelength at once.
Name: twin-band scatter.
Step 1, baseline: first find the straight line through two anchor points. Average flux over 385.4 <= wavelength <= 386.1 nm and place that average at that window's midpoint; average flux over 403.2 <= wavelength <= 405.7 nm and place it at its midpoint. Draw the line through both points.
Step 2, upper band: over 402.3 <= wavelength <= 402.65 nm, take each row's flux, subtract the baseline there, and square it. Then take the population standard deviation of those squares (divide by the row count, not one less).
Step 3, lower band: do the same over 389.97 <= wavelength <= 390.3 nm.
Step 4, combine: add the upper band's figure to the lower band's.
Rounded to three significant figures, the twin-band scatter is 19.3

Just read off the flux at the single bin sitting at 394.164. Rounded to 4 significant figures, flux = 26.09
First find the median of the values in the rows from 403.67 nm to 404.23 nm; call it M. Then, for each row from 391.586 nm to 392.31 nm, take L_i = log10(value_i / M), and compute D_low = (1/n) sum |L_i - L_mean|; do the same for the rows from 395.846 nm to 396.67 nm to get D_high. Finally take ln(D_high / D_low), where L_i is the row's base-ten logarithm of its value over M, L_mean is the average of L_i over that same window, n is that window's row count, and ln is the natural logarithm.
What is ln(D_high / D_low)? -0.3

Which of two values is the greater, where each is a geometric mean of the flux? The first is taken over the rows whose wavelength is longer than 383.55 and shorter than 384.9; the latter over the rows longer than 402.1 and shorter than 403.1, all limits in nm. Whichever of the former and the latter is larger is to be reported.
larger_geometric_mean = 33.6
